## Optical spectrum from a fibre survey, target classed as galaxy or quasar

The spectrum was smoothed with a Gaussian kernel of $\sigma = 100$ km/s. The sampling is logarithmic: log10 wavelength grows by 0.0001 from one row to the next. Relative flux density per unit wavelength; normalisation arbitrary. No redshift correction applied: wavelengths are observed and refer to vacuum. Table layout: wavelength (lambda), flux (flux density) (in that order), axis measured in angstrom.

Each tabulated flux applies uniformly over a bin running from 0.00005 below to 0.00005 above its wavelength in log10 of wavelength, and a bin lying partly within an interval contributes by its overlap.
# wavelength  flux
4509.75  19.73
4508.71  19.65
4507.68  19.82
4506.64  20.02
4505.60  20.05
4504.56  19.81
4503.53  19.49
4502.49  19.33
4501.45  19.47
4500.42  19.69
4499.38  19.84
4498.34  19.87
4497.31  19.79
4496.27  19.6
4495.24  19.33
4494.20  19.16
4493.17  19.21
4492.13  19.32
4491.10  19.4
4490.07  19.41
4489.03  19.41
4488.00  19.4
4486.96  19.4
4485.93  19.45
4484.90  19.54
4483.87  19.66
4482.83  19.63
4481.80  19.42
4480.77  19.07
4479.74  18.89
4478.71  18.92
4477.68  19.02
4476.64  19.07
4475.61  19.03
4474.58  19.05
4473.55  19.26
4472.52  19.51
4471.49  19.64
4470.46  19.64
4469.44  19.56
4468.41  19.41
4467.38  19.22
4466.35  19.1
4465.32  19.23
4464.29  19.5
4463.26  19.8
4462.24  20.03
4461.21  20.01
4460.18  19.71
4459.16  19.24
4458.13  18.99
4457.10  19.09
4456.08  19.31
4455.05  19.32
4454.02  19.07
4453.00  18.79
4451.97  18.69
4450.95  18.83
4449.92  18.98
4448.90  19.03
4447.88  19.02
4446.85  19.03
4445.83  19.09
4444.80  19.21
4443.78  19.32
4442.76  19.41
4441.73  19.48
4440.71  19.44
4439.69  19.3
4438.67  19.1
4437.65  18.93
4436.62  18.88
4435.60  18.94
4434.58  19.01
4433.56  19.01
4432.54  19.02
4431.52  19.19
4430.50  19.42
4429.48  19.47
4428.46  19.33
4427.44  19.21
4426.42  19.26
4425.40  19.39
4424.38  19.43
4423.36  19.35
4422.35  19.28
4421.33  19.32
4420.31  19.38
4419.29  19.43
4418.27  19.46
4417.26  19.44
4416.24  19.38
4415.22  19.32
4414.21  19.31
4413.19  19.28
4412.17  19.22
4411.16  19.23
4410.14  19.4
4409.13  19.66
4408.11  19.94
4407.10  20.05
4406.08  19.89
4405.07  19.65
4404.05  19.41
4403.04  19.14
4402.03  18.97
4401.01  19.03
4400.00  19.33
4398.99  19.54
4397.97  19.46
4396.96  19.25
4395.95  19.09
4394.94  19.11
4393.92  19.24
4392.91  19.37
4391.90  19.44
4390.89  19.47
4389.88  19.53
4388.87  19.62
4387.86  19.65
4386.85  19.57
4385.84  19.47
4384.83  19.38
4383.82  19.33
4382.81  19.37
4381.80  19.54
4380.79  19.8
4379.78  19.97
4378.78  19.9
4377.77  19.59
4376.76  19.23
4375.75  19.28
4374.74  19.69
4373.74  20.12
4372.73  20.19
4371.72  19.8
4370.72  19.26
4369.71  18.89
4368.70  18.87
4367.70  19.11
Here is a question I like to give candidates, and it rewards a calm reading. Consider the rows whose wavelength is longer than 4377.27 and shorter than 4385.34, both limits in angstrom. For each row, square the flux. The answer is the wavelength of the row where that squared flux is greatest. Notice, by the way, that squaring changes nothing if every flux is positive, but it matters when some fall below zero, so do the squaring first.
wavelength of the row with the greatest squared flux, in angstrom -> 4379.78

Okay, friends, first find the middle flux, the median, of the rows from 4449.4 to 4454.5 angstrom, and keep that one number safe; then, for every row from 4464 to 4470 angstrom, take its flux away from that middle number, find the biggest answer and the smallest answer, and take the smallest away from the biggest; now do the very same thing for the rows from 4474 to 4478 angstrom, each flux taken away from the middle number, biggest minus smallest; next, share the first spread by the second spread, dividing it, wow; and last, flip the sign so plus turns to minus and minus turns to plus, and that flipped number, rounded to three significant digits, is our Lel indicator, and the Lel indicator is -9.20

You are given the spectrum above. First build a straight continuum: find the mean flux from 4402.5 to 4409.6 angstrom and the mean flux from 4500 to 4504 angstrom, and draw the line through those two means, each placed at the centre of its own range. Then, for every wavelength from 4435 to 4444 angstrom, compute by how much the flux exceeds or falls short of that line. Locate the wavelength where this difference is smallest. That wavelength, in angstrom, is 4436.62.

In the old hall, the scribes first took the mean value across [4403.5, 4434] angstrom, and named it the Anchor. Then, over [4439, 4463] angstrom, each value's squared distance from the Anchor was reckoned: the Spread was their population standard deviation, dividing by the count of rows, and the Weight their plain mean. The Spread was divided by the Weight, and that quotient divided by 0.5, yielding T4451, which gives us 2.08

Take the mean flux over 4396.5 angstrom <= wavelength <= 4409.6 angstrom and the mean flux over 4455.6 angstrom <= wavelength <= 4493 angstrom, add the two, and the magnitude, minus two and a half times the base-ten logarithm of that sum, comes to -3.97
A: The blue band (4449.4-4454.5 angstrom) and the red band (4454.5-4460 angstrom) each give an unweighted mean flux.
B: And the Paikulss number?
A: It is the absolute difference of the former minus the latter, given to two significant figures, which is 0.32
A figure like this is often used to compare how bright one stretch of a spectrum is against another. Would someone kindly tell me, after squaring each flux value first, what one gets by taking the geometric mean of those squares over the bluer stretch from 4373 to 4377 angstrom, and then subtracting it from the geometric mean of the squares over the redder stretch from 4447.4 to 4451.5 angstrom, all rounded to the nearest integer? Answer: -24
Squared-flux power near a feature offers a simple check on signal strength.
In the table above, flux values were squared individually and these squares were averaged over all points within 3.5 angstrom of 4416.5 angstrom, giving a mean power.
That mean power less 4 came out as 371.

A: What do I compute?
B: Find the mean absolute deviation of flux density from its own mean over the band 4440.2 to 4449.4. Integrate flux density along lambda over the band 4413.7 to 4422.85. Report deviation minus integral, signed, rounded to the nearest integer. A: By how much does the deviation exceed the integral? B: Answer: -177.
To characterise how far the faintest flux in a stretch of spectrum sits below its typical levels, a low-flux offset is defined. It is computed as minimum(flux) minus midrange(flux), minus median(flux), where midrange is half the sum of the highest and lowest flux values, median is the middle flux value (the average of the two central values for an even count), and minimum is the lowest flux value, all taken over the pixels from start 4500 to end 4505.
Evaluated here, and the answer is -19.7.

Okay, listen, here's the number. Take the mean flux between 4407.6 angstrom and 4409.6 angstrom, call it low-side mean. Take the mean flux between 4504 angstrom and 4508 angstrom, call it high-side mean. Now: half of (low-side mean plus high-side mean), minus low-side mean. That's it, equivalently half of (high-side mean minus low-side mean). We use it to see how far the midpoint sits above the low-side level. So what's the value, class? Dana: 0.06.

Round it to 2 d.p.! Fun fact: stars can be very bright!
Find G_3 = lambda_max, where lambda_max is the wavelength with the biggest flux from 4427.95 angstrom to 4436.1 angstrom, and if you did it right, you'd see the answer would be 4429.48 angstrom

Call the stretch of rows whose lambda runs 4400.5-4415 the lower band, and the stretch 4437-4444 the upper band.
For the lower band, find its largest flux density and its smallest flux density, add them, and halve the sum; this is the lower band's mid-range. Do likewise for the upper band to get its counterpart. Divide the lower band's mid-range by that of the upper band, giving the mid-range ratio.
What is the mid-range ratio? 1.02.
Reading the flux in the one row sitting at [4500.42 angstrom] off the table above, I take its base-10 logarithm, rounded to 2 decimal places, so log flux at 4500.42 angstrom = 1.29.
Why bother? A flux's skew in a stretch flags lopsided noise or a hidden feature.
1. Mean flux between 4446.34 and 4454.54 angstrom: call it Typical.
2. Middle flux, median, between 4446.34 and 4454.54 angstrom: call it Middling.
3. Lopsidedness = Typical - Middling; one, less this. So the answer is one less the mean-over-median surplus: 1.07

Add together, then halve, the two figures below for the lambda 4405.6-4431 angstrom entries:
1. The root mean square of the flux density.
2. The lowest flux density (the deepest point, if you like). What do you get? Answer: 19.3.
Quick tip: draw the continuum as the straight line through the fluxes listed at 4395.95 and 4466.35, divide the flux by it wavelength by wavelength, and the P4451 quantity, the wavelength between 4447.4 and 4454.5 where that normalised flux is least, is 4451.97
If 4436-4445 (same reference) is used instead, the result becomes 4436.62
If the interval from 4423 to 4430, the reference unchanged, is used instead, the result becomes 4427.44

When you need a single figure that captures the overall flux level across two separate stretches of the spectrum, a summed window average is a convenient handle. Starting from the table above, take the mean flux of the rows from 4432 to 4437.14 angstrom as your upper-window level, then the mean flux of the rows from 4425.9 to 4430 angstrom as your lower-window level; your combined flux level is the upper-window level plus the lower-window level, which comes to 38.3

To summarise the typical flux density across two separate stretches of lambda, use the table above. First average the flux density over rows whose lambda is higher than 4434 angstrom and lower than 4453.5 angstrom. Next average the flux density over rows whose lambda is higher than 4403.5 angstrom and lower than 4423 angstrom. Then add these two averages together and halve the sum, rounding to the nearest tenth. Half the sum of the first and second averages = 19.3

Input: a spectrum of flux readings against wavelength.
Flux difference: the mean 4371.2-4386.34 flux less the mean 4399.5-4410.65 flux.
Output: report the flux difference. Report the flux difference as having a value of 0.1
